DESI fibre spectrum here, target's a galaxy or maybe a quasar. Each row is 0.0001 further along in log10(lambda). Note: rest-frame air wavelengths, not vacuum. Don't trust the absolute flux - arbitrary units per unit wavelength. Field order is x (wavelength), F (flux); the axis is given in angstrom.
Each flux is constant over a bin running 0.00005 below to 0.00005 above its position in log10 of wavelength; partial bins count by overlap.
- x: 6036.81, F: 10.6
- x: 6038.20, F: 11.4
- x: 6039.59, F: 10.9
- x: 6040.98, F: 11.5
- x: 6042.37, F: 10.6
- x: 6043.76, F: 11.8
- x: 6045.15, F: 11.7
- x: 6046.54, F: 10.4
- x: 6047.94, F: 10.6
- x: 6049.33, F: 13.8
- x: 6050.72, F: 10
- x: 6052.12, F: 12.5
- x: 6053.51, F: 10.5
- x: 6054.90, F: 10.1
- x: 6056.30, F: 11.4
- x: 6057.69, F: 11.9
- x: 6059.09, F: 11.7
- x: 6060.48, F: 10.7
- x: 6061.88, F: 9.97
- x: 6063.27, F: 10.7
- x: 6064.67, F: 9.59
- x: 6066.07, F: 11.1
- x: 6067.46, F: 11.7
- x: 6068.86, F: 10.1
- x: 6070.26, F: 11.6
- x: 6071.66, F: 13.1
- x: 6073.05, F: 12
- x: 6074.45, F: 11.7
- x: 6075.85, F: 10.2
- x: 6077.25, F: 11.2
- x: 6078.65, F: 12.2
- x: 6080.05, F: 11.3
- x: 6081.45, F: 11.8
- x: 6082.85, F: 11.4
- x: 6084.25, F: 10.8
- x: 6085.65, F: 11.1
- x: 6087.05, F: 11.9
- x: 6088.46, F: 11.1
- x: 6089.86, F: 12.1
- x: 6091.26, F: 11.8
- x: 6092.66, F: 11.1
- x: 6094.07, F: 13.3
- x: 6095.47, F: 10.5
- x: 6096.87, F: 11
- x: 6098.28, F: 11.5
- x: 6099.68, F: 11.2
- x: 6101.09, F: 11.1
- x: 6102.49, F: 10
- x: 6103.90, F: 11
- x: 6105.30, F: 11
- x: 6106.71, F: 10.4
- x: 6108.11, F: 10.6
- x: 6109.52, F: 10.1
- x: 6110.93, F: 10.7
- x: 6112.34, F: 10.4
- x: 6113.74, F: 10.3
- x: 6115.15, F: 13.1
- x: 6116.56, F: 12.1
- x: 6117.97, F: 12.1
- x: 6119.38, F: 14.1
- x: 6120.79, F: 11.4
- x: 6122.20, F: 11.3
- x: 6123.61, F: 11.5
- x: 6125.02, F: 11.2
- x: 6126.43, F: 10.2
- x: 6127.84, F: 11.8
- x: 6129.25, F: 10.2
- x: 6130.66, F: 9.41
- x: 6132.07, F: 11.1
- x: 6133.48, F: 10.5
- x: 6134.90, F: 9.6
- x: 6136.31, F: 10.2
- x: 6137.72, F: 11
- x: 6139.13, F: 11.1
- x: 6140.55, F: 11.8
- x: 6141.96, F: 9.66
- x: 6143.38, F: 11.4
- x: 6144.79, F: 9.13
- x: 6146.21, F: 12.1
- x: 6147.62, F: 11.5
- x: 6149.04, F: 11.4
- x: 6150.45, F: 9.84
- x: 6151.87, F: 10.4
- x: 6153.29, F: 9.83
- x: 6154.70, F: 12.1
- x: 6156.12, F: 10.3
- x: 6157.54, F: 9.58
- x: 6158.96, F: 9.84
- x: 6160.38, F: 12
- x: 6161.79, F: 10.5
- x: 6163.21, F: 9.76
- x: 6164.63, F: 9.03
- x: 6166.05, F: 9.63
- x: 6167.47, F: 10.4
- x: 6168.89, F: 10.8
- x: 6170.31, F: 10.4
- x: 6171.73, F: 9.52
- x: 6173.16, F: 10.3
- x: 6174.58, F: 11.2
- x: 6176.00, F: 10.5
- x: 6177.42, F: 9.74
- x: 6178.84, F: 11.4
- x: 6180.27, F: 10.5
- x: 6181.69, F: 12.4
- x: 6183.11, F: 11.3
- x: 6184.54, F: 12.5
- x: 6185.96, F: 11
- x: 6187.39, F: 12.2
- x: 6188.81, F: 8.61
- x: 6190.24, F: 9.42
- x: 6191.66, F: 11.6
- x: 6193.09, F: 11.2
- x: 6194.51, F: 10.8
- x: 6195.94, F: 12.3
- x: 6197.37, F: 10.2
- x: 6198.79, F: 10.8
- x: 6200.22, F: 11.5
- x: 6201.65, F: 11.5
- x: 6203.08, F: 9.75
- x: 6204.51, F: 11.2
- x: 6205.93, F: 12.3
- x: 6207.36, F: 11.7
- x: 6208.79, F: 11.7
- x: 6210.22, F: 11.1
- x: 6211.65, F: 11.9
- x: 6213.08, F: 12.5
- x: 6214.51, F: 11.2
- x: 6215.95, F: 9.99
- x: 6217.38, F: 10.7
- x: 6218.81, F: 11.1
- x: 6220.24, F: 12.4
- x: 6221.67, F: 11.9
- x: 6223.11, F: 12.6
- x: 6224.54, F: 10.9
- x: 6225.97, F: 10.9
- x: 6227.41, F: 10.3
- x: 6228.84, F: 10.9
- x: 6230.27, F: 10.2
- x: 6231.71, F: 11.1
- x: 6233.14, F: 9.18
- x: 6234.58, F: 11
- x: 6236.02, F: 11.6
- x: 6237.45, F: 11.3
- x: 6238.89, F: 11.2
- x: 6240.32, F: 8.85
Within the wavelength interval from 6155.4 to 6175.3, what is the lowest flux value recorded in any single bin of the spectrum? 9.03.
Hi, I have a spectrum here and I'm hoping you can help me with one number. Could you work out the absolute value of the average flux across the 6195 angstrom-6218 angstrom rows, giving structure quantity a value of 11.3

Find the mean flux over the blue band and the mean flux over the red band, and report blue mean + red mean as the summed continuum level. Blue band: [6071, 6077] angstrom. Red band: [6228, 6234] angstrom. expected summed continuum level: 22.1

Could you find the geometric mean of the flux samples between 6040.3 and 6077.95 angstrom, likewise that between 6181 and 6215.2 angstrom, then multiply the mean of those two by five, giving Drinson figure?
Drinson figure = 56.0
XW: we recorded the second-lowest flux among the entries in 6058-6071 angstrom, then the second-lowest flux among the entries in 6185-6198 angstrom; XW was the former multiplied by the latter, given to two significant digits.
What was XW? 94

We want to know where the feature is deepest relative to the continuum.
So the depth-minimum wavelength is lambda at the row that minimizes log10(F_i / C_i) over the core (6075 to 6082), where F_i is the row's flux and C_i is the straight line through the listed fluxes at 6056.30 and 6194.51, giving 6075.85 angstrom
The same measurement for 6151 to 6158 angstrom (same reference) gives 6157.54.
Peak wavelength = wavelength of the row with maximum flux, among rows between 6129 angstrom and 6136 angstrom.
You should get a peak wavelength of 6132.07 angstrom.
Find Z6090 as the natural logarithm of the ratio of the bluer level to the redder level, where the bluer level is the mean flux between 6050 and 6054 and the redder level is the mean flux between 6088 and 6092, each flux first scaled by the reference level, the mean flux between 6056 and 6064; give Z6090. -0.059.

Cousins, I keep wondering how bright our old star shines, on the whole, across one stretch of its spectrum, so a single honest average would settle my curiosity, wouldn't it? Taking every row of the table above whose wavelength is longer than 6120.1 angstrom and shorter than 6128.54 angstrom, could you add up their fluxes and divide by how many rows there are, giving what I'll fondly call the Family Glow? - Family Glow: 11.2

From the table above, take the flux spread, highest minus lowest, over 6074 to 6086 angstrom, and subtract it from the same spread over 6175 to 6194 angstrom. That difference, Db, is 1.9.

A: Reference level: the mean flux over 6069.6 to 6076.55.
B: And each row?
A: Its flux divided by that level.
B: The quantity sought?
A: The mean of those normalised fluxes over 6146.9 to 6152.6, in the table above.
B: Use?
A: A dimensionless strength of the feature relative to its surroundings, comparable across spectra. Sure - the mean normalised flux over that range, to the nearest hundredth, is 0.92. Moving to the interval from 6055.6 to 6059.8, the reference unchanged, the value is 1.00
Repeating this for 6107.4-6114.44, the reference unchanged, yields 0.89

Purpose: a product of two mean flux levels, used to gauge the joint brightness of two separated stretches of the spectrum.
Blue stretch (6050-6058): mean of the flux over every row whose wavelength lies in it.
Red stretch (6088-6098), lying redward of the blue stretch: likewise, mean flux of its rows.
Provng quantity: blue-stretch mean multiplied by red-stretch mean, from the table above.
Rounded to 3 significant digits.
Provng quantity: 128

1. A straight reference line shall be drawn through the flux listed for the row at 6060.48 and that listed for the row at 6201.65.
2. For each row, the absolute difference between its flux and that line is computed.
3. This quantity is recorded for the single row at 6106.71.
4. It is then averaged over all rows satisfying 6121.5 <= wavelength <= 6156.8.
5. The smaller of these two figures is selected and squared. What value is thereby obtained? 0.32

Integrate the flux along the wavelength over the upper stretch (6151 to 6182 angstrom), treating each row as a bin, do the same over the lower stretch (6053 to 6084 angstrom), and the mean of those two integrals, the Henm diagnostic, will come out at 335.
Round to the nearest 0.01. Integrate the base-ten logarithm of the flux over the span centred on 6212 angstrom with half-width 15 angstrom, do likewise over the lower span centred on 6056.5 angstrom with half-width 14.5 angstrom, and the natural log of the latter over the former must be -0.04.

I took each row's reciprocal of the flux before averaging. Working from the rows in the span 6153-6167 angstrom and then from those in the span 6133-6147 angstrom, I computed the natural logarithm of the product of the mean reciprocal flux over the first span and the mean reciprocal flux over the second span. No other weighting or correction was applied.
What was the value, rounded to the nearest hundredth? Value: -4.68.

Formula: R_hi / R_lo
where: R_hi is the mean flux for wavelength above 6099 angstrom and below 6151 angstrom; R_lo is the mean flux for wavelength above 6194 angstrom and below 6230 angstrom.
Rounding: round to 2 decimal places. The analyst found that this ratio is 0.97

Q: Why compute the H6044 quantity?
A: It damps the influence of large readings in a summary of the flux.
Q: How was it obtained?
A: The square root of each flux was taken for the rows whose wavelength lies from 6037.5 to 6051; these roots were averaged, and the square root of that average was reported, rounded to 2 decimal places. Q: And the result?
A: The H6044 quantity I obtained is 1.83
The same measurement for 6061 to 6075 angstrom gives 1.83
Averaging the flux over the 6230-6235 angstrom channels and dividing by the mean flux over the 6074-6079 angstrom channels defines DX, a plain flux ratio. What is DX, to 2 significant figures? 0.92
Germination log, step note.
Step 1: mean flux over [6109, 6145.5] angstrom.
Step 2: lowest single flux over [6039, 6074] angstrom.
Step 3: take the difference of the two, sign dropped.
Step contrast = 1.39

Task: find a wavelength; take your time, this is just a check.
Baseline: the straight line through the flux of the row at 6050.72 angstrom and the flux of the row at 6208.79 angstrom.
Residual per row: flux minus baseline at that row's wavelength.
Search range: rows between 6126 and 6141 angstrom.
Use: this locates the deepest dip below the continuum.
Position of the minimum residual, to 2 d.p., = 6130.66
